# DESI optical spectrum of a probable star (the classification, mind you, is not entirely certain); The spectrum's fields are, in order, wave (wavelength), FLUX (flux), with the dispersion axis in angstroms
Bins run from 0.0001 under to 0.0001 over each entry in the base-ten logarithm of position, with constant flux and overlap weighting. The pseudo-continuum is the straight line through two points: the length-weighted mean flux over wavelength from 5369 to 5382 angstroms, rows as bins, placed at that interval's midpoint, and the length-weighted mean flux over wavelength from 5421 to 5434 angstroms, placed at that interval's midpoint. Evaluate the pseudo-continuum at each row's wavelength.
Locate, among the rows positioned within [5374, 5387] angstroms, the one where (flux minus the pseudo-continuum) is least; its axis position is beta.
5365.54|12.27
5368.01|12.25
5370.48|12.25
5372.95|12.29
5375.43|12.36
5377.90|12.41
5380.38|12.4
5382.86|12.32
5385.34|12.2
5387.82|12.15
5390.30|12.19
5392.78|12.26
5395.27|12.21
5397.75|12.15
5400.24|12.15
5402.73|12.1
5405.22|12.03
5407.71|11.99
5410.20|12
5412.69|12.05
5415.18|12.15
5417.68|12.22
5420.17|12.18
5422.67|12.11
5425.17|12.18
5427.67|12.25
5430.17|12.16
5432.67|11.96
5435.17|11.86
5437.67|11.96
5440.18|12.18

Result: 5385.34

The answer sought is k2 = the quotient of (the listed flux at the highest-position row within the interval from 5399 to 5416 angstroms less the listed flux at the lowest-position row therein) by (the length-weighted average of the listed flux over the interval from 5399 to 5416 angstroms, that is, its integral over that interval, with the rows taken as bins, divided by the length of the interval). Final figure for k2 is 0.0000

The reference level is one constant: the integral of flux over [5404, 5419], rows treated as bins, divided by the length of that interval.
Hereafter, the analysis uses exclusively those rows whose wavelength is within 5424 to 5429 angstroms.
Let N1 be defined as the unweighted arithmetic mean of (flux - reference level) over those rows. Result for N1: 0.14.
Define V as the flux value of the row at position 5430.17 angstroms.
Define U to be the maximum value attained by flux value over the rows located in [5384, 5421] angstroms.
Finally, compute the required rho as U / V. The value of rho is 1.008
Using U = 12.26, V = 12.16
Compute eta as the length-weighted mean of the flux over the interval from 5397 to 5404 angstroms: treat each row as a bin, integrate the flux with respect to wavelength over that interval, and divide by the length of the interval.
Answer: 12.1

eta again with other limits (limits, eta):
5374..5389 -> 12.3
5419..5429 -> 12.2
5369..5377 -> 12.3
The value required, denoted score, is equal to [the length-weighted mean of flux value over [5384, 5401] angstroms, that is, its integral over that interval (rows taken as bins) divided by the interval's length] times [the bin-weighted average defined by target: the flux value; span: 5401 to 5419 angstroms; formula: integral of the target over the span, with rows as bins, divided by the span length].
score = 147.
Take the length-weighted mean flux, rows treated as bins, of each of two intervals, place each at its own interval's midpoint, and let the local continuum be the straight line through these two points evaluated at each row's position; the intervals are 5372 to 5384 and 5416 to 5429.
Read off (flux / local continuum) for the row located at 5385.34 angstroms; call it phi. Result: 0.990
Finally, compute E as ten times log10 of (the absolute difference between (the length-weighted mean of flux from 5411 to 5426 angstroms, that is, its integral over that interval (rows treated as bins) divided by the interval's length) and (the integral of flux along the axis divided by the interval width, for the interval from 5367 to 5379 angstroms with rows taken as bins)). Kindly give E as -8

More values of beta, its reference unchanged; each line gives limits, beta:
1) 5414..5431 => 5422.67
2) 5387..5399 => 5387.82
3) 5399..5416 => 5407.71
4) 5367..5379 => 5368.01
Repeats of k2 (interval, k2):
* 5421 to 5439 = -0.0124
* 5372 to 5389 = -0.0114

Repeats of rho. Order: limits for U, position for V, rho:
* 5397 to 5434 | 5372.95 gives 0.997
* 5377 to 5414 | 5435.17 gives 1.046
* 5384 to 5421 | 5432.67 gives 1.025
